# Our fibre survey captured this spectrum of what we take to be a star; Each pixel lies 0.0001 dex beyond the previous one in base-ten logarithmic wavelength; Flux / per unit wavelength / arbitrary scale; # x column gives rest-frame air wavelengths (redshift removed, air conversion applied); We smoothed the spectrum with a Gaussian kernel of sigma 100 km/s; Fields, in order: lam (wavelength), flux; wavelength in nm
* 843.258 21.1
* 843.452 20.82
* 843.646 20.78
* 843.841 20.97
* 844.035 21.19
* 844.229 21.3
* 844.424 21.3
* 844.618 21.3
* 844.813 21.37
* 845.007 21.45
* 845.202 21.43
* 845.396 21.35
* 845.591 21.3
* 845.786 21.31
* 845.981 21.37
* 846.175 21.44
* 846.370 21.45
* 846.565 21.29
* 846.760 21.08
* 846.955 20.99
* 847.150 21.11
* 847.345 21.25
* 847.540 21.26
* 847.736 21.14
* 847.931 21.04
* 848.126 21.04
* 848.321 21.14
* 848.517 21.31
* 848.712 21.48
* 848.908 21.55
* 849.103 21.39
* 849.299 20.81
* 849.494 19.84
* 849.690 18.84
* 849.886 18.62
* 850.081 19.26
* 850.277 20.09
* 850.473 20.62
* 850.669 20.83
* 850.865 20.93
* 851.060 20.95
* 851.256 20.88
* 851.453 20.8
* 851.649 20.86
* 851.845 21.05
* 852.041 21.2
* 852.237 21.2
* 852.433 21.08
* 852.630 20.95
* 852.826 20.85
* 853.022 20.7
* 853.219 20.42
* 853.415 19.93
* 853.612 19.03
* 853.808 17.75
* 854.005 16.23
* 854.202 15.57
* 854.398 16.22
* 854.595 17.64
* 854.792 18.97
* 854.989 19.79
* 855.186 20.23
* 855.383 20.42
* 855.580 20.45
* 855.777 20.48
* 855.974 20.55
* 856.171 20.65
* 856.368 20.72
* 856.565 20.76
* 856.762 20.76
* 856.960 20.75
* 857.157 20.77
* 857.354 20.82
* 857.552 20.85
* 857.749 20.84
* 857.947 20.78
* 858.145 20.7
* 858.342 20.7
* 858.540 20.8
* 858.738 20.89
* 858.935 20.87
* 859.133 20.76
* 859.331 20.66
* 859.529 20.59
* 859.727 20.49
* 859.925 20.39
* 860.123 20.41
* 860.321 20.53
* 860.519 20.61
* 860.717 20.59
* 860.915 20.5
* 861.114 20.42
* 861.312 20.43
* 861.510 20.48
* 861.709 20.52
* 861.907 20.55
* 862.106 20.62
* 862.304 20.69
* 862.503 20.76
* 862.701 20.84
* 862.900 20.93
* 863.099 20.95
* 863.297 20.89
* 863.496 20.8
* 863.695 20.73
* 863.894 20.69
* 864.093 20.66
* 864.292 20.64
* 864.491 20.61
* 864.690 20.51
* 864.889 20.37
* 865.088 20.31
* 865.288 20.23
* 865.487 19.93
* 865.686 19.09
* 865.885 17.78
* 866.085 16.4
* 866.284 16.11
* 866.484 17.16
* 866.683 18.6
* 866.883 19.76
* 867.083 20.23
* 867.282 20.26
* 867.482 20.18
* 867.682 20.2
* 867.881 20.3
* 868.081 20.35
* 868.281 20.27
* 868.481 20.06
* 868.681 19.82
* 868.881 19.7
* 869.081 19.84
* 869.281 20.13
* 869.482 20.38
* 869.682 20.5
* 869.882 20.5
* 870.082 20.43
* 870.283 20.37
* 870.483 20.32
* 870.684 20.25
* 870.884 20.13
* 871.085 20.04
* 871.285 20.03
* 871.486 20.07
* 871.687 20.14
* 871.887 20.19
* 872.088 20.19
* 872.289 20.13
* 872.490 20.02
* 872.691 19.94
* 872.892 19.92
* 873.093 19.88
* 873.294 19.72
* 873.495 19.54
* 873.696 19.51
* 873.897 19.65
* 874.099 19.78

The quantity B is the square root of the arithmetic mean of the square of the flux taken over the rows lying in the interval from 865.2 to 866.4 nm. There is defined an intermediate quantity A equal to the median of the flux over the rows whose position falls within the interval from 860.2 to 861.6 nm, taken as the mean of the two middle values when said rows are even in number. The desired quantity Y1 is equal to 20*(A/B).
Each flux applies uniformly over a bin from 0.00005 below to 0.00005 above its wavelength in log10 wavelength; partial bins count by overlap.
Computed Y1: 22.4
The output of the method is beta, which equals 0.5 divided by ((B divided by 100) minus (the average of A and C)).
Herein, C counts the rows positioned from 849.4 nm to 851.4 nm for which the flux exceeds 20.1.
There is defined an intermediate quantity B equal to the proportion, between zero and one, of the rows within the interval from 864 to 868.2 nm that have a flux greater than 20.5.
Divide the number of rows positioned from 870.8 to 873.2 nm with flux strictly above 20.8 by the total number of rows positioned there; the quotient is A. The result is -0.20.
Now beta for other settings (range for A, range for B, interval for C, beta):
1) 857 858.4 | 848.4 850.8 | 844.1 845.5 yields -0.13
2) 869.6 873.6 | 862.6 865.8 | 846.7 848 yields -0.14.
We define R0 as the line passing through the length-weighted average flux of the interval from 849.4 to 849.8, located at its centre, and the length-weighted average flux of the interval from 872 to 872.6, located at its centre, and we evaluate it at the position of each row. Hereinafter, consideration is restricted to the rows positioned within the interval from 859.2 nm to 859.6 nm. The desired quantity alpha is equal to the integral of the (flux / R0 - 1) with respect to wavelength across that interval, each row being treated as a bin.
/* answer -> 0.020 nm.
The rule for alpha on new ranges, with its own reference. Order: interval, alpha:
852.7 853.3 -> 0.039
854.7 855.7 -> 0.026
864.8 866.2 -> -0.052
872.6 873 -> -0.004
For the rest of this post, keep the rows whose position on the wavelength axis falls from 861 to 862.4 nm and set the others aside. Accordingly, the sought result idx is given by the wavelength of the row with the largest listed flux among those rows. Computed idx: 862.304 nm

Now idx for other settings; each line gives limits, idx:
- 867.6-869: 868.081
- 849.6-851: 850.865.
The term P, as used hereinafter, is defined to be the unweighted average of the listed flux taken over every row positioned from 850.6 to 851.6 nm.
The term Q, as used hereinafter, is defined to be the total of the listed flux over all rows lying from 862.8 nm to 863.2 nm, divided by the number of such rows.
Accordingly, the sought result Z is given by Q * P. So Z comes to 437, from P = 20.9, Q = 20.9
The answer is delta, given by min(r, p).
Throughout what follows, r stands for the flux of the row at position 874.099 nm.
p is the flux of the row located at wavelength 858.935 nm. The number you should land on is 19.8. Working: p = 20.87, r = 19.78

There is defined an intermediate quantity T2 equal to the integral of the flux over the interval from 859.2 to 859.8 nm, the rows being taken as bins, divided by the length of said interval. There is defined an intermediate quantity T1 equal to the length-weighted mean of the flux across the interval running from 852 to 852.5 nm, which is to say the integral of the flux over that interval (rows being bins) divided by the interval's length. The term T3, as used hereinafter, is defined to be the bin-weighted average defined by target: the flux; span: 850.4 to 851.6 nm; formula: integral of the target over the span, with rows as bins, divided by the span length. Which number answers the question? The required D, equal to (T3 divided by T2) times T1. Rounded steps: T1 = 21.2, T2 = 20.6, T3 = 20.8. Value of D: 21.4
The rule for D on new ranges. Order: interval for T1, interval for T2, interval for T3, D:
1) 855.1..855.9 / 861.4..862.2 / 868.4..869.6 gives 19.9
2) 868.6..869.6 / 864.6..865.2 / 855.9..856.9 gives 20.3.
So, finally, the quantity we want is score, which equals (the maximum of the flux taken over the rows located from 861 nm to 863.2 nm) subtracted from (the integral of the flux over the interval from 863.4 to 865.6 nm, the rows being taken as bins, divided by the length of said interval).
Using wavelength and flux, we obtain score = -0.5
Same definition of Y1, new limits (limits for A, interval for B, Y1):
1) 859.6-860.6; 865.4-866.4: 22.9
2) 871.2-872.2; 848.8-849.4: 19.0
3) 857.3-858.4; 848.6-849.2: 19.4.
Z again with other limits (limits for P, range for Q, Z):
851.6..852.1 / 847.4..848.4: 444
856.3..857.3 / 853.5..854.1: 367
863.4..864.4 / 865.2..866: 399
